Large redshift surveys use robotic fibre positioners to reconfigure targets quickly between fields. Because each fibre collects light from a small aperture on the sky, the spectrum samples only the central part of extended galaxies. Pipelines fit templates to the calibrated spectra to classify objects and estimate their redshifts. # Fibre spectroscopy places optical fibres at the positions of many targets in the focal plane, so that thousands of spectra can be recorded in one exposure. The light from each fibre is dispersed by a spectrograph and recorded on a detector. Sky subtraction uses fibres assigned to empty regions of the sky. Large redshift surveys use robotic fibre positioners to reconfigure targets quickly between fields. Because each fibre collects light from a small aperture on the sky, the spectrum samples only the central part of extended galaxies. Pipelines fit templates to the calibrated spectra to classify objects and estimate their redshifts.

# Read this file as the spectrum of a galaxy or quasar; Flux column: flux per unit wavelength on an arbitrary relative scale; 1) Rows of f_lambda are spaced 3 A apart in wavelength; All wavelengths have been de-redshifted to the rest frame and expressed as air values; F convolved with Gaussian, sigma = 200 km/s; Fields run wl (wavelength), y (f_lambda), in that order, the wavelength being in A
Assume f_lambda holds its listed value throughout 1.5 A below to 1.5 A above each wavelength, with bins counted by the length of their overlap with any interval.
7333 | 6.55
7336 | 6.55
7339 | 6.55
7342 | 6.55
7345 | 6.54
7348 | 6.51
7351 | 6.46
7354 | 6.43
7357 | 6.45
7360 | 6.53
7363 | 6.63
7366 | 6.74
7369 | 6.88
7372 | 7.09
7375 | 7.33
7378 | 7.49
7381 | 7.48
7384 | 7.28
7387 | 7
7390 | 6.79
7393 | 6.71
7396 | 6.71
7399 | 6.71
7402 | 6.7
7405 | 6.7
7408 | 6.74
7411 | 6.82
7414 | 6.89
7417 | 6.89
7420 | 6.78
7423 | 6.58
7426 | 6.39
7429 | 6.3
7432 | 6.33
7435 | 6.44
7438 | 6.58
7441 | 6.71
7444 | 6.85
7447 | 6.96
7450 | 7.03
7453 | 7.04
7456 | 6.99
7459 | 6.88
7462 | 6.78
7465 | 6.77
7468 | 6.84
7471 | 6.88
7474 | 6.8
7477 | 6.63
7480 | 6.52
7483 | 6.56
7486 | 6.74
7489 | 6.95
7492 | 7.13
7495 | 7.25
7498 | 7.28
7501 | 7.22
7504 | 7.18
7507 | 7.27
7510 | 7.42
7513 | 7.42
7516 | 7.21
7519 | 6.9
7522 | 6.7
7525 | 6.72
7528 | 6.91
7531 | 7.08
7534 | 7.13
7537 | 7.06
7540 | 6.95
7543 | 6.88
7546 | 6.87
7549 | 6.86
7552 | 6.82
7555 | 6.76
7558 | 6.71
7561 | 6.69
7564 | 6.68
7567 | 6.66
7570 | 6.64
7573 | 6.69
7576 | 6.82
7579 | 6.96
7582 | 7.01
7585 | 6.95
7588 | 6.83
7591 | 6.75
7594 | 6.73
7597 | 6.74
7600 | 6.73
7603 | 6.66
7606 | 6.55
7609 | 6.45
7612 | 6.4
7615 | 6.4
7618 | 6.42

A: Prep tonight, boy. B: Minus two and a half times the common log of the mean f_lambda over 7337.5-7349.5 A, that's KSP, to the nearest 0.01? -2.04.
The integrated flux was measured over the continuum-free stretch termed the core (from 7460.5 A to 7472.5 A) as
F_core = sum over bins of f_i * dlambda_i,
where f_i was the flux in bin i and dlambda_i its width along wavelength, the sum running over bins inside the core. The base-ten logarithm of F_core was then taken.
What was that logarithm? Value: 1.91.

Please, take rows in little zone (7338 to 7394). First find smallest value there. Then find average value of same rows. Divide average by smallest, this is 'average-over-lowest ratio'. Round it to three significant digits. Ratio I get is 1.06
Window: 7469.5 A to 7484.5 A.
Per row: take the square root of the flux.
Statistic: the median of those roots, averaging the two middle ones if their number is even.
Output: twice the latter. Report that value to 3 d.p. 5.150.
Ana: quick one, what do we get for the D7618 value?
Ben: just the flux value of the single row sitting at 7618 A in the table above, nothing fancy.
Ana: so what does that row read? 6.42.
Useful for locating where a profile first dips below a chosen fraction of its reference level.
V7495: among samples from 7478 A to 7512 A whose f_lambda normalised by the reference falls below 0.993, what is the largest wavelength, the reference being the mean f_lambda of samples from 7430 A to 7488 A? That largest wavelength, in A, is 7483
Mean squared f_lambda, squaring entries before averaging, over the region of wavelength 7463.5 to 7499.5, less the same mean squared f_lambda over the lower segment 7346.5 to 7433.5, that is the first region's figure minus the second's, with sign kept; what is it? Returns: 1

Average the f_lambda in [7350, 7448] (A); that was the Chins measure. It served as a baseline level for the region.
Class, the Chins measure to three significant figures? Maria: 6.77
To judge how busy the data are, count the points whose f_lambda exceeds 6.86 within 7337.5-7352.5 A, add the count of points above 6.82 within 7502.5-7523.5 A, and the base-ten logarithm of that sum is 0.78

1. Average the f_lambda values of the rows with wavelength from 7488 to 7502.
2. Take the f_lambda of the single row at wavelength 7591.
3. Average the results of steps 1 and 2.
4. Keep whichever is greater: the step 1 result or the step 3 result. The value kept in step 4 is 7.17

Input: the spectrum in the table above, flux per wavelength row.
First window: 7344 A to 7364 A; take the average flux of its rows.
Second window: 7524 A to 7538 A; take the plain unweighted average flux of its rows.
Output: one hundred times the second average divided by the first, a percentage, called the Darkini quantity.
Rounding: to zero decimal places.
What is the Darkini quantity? 107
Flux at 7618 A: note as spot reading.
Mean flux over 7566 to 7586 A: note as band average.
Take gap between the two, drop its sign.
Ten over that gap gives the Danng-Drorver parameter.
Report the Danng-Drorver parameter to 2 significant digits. 25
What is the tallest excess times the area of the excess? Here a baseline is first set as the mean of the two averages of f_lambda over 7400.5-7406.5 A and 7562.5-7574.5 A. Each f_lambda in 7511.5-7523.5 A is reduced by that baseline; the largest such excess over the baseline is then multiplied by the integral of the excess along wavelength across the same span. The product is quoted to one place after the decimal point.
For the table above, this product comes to 3.3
